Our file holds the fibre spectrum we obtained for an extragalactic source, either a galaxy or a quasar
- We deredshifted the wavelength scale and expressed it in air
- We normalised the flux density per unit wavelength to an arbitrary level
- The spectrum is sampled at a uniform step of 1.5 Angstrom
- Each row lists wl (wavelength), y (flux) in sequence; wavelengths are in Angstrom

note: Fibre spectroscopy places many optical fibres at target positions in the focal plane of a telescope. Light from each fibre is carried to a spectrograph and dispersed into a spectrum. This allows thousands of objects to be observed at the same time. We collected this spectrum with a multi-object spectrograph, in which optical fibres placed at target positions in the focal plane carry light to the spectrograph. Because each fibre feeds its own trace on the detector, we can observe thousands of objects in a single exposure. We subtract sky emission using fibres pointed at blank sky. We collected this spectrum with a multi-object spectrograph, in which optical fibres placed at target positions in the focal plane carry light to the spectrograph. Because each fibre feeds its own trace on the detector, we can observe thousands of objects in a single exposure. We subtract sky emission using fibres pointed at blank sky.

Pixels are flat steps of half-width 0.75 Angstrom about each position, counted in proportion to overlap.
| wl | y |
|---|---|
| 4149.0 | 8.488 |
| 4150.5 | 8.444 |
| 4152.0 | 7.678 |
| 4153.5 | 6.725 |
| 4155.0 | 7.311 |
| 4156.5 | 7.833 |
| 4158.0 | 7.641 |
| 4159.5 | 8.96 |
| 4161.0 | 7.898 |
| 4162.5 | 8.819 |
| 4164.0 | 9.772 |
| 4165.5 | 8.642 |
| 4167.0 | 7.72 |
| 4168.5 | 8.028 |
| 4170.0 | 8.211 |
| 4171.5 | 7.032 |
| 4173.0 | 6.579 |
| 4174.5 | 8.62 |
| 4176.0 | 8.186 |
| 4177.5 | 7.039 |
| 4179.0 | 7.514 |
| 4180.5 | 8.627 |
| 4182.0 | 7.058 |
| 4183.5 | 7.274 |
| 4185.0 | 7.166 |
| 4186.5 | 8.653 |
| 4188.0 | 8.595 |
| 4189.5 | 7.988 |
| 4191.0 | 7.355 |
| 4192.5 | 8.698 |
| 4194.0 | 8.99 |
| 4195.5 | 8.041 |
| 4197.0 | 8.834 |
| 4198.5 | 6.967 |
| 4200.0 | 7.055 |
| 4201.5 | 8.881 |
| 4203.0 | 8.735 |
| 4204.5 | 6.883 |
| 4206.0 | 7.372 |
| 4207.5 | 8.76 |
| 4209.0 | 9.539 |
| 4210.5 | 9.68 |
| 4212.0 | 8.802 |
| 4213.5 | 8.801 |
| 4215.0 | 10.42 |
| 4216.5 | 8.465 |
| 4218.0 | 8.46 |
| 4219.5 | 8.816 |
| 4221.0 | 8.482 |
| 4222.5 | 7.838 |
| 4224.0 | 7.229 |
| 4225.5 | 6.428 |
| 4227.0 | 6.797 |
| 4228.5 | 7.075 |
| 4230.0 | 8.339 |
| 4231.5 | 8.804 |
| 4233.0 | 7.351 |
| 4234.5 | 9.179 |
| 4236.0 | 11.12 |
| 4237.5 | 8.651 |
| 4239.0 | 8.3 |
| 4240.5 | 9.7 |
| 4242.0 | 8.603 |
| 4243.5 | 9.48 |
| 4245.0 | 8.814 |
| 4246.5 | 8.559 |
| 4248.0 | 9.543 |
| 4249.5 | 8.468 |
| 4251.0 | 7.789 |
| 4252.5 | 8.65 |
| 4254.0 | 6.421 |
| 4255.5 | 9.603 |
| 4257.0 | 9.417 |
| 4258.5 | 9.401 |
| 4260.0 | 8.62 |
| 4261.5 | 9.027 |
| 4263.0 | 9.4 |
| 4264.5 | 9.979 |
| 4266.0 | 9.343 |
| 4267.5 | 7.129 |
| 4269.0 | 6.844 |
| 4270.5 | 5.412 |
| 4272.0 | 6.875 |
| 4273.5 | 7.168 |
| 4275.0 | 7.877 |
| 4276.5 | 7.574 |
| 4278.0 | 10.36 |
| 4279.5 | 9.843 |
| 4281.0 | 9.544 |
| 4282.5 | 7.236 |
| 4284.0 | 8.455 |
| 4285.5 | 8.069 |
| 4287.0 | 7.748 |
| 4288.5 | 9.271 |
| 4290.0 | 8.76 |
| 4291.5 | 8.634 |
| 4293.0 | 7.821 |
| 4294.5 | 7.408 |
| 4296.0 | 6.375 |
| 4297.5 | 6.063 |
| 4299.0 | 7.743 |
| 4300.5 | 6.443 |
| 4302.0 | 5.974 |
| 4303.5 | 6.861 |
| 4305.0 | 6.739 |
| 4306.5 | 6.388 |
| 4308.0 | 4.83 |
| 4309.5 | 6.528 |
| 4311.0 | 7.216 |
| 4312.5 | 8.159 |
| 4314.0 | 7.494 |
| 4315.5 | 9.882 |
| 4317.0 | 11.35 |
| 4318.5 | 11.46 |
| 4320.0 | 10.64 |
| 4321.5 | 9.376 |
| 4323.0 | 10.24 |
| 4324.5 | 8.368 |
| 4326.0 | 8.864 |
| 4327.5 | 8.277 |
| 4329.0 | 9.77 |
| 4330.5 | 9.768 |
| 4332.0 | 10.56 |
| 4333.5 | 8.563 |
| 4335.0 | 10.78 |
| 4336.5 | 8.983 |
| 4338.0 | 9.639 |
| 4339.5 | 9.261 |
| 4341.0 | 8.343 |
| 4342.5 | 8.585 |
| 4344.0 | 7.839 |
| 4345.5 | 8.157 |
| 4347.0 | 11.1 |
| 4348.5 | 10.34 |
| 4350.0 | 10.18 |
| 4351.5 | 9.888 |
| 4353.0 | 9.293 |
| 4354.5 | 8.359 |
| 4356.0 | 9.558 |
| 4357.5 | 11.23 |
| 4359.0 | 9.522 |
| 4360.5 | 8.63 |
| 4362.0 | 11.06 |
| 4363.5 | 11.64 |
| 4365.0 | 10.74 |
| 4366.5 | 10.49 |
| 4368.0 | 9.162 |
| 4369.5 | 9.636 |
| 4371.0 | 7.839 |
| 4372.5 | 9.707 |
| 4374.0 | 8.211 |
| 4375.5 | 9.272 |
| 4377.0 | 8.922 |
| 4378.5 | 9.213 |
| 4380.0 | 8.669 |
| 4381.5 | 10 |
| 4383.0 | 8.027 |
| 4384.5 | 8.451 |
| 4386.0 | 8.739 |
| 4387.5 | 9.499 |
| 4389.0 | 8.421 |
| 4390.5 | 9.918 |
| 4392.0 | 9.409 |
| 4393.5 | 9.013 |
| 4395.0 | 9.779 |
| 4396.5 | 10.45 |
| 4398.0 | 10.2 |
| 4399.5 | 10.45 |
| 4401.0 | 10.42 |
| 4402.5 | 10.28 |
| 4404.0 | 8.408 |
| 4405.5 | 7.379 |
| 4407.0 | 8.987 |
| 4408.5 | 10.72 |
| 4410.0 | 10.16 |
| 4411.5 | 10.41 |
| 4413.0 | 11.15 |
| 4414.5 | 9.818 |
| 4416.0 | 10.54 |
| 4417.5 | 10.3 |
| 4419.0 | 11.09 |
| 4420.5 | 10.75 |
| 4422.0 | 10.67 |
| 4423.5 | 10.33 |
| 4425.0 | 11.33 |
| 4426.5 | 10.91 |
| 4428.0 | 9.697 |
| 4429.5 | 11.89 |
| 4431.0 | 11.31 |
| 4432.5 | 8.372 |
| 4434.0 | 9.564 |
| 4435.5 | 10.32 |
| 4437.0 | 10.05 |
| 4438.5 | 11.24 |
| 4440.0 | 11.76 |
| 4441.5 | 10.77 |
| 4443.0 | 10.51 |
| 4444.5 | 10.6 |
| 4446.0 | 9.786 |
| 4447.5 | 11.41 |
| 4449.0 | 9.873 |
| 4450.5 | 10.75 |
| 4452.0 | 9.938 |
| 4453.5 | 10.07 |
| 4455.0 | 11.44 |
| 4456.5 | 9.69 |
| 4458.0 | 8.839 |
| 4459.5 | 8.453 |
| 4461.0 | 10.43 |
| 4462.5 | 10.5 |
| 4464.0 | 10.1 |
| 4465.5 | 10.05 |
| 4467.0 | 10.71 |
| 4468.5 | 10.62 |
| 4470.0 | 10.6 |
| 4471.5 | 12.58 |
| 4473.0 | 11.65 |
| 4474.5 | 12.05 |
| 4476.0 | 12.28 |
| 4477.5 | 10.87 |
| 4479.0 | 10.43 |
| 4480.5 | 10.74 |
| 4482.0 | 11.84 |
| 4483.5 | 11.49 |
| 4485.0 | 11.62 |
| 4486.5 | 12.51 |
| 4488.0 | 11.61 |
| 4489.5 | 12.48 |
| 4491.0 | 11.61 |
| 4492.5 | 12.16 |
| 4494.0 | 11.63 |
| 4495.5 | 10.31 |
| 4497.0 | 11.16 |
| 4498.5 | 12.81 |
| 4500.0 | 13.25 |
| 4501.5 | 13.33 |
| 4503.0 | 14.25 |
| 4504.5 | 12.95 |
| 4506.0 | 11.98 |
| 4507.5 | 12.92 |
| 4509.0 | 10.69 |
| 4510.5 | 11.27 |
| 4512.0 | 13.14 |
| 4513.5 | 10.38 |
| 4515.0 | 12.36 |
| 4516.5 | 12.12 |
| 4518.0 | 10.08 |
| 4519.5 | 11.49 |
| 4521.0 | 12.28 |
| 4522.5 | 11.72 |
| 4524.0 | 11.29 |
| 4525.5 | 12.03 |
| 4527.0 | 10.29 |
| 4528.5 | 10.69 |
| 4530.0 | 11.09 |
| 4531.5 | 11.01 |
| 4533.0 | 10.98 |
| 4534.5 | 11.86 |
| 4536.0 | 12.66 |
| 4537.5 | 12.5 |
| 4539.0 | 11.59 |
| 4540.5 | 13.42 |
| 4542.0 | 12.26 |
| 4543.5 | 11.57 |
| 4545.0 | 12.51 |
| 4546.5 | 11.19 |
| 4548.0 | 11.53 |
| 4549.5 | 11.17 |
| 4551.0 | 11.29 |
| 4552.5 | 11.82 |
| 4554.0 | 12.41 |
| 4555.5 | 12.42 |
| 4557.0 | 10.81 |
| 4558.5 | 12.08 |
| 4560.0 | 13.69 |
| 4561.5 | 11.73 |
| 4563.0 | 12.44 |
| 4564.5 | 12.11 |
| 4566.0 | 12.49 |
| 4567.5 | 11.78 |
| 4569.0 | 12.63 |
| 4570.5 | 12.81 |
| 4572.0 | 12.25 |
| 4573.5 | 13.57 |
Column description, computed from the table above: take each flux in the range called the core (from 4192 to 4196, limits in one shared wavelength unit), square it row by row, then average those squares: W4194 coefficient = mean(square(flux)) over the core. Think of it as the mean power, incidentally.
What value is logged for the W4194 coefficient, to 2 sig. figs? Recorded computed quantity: 74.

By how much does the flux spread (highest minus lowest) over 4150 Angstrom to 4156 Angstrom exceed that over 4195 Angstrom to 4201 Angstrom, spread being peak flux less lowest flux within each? -0.1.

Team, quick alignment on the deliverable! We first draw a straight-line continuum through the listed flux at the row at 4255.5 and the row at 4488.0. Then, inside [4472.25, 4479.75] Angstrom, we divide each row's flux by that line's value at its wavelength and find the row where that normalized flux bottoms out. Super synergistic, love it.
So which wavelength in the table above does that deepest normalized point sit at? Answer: 4479.0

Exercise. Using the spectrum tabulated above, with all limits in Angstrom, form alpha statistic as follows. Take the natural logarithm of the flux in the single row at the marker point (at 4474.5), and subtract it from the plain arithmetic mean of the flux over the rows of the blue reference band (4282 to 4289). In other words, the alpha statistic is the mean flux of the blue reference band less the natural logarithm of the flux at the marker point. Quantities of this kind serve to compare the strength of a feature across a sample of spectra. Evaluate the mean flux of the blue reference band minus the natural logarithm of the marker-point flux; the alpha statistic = 5.7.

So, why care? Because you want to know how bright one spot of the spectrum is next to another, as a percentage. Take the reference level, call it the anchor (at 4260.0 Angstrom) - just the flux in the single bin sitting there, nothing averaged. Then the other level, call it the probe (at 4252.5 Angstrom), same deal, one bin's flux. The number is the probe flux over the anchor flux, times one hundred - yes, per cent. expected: 100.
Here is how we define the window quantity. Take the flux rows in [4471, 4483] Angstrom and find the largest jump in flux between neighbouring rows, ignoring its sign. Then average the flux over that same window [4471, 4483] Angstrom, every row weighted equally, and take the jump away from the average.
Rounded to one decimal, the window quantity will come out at 10.1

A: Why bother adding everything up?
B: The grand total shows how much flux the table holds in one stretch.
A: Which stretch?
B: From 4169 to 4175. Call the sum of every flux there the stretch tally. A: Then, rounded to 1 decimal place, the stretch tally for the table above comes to 30.4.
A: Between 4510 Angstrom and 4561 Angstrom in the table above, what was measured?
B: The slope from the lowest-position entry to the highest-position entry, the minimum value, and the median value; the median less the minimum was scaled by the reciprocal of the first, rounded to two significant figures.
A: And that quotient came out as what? 32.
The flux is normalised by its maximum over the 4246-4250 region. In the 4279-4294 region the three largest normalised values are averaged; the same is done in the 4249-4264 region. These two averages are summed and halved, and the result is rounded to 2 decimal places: 1.00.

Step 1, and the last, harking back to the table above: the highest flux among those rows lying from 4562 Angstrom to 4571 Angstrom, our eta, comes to 12.81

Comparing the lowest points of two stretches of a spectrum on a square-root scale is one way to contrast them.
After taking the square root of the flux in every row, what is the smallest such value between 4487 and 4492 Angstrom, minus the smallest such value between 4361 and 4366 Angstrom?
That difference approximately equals 0.13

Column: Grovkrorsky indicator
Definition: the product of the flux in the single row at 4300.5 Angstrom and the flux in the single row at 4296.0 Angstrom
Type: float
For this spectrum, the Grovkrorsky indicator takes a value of 41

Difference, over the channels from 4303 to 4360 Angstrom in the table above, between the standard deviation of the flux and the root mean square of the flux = -7.6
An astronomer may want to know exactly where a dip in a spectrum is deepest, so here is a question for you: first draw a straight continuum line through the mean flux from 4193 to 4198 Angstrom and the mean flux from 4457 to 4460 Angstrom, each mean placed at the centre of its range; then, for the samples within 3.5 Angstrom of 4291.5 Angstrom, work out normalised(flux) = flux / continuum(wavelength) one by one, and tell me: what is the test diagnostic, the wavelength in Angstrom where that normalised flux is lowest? 4294.5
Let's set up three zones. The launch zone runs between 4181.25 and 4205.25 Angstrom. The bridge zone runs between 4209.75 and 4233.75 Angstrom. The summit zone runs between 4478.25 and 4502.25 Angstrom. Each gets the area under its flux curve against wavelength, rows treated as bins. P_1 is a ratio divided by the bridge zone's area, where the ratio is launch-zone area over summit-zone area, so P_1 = 0.0034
